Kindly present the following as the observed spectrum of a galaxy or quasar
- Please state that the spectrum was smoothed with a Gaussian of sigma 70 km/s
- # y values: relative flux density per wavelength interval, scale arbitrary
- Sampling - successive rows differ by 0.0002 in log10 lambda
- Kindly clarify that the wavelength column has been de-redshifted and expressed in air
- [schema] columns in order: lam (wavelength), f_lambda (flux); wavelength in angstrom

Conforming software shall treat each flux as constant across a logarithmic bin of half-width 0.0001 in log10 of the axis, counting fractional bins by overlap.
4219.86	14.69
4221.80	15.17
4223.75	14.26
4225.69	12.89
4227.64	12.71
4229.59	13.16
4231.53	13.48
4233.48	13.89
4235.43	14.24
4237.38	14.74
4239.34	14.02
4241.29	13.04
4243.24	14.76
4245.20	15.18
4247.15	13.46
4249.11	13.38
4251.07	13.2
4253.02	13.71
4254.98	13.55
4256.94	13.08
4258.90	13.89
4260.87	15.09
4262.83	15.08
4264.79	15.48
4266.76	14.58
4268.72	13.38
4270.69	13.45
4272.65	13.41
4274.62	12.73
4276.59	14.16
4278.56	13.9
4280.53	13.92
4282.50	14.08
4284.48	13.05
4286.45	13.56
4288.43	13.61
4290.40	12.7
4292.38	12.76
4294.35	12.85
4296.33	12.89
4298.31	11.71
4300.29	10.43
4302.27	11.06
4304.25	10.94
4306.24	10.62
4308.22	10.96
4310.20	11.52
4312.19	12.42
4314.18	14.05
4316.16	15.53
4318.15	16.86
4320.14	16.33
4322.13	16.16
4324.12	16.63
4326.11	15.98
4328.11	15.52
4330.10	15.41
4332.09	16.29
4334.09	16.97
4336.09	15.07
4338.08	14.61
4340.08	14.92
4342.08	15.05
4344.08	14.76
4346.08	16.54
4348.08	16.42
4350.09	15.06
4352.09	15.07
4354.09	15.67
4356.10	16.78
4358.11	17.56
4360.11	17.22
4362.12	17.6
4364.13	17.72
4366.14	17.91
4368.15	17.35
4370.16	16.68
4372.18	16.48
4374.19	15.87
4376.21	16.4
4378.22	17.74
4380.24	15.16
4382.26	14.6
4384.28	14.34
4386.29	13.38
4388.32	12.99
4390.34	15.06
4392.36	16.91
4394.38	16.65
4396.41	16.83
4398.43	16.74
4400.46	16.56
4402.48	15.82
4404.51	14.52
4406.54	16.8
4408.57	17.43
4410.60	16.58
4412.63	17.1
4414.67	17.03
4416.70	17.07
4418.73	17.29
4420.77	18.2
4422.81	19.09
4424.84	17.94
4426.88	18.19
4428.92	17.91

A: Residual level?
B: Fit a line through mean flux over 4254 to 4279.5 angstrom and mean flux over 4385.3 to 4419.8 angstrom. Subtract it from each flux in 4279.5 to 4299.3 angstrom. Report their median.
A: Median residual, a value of -1.4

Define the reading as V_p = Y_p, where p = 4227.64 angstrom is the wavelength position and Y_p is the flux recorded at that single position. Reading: 12.71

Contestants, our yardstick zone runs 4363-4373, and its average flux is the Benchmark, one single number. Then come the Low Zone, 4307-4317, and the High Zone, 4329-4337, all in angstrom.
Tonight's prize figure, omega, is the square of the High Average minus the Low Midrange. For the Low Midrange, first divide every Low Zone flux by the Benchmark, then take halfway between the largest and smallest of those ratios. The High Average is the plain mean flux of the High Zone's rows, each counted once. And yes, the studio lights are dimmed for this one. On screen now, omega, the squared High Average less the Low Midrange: 253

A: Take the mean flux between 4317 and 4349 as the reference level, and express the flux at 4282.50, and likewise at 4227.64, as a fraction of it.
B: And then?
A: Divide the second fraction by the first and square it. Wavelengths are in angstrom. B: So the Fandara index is 0.81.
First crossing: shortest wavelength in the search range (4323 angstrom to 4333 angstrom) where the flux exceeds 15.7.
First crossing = 4324.12 angstrom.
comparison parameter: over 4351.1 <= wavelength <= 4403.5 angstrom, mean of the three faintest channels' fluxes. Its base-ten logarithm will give 1.13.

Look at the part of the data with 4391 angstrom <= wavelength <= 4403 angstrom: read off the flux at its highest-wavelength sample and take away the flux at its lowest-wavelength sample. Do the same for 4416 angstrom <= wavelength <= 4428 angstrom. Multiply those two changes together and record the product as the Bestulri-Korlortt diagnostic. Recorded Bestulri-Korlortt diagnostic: -1.2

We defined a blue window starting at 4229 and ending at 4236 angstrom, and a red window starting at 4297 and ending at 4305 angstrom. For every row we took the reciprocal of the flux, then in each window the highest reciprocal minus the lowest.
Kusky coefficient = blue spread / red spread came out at 0.55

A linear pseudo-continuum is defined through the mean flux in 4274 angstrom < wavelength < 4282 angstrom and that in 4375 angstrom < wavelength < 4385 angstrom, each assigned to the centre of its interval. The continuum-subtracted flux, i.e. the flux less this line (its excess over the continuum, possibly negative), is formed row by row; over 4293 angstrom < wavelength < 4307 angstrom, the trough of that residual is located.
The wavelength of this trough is 4300.29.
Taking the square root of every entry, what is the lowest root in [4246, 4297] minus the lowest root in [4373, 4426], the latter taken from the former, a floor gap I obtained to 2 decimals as -0.04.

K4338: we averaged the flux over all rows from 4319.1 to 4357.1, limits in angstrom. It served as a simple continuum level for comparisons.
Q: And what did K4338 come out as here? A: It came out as 15.7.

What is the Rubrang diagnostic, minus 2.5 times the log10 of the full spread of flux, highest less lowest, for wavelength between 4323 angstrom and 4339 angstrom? -0.93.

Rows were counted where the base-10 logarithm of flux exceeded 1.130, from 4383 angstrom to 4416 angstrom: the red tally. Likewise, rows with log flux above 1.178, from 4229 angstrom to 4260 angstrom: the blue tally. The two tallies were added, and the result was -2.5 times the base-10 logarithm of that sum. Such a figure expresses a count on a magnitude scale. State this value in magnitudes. -2.94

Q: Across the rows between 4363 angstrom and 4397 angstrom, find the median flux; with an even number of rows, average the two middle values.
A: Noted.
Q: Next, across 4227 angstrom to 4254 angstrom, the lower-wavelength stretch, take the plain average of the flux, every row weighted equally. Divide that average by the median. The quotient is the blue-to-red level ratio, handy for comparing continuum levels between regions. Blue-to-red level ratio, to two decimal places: 0.84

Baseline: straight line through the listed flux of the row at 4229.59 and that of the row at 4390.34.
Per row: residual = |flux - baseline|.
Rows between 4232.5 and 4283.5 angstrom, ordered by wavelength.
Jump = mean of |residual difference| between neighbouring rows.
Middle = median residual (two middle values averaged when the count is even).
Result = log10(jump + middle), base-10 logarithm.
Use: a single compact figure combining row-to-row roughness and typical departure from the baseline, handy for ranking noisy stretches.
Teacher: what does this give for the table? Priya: -0.07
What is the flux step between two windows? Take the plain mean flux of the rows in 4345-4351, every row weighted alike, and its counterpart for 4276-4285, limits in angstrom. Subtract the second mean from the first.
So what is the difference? 2.2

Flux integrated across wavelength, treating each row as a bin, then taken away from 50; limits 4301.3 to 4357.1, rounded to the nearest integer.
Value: -774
